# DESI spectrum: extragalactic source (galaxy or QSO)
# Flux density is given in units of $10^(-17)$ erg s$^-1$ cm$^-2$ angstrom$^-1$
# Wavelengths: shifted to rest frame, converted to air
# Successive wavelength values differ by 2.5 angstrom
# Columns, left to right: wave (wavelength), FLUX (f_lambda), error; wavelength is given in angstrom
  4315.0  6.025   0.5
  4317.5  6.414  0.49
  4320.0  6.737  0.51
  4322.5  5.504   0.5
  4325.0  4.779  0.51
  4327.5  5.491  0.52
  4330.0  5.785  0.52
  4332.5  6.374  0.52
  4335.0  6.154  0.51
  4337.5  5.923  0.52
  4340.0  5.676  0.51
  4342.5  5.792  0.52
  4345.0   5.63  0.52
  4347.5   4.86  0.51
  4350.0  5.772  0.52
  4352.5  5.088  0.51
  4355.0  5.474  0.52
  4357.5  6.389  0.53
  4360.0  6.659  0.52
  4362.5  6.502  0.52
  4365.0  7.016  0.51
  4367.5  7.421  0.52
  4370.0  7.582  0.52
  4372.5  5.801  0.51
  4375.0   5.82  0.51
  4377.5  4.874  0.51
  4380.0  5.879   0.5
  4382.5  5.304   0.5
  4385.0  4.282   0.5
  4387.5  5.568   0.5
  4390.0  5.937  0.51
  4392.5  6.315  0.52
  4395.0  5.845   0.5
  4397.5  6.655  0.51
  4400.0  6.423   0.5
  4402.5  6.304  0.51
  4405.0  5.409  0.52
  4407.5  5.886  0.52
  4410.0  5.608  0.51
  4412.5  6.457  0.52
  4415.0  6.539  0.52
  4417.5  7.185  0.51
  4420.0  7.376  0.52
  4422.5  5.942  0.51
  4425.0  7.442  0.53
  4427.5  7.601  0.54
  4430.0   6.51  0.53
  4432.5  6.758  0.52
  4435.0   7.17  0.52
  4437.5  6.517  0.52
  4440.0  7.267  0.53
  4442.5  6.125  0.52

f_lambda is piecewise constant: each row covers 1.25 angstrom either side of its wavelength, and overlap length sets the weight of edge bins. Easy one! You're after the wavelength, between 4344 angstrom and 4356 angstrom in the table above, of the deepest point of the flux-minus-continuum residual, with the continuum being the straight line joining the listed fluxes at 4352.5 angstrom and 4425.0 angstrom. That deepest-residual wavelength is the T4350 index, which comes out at 4347.5 angstrom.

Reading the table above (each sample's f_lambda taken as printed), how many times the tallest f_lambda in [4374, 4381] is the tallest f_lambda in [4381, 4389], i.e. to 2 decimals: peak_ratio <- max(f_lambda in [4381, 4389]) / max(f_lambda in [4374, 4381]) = 0.95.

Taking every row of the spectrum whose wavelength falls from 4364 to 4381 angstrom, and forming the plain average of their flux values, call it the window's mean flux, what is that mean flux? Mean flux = 6.3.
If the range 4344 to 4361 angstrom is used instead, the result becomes 5.7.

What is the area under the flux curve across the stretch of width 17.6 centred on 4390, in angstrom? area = 100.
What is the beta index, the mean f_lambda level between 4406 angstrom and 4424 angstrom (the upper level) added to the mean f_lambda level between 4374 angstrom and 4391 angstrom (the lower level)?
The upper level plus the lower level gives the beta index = 11.8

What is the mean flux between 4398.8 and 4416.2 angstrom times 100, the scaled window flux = 609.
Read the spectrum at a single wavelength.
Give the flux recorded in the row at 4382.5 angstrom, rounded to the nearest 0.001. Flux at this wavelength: 5.304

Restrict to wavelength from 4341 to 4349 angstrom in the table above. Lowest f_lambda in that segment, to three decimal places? 4.860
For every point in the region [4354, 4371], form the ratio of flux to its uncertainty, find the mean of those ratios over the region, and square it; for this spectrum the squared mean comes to 167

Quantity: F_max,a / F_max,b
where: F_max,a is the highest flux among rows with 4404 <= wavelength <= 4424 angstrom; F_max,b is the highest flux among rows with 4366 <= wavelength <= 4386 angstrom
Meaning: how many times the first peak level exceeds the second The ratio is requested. 0.97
